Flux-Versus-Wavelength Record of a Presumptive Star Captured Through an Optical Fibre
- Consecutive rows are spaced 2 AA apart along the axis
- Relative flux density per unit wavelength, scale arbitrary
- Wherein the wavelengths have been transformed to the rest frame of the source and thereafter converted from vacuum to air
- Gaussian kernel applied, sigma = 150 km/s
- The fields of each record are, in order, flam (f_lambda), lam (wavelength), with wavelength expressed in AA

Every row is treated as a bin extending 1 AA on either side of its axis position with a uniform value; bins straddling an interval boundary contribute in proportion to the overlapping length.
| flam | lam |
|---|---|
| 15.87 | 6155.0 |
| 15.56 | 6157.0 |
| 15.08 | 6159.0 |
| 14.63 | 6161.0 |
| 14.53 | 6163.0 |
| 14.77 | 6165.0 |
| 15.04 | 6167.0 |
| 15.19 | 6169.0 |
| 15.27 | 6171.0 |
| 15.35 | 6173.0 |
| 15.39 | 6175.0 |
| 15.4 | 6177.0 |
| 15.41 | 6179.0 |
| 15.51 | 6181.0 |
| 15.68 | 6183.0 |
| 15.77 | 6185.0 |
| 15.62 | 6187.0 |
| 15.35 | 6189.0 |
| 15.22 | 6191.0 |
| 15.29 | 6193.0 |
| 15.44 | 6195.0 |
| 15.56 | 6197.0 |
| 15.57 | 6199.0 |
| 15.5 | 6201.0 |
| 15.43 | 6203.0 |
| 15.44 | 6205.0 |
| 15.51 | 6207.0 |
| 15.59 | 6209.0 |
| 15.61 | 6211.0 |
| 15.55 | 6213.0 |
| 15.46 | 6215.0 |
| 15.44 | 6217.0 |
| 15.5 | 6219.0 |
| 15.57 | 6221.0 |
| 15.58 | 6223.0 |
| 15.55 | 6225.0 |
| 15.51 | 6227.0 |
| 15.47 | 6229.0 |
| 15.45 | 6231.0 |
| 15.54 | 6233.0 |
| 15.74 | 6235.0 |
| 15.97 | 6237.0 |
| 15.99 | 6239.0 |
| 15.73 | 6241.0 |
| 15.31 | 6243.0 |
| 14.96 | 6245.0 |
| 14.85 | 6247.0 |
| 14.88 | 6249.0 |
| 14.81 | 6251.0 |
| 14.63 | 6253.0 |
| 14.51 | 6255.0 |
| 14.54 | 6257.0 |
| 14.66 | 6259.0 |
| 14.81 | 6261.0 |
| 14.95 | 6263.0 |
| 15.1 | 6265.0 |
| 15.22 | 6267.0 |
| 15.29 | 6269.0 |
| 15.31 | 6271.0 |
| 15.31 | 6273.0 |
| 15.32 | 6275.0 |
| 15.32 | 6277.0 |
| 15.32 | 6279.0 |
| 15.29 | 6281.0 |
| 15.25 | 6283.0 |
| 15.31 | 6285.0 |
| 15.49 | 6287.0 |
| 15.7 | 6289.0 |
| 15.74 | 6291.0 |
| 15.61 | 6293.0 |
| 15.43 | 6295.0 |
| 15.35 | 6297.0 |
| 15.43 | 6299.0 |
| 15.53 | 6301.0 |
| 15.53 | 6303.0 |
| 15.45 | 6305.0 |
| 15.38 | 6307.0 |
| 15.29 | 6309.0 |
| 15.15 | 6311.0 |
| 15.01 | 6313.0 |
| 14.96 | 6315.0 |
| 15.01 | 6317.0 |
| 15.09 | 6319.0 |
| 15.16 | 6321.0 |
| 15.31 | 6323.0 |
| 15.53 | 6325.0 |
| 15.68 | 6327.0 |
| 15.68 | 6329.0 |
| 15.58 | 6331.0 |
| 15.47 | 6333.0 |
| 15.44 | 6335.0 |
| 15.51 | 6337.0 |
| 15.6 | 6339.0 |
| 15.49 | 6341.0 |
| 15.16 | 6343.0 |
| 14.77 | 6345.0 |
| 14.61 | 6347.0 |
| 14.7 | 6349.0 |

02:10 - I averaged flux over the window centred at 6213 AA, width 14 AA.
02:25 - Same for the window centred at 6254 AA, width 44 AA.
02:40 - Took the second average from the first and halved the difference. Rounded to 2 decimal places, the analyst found 0.18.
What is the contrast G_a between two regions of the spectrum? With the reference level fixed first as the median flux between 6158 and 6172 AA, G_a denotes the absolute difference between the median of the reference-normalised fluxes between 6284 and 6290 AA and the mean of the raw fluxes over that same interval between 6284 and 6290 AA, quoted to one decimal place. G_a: 14.5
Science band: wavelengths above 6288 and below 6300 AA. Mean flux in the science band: 15.5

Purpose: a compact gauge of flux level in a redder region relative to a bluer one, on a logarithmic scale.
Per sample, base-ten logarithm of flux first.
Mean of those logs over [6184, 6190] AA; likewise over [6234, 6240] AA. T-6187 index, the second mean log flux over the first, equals 1.01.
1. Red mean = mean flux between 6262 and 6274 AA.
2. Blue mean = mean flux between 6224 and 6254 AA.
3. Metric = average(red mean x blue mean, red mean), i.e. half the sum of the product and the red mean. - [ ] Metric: 124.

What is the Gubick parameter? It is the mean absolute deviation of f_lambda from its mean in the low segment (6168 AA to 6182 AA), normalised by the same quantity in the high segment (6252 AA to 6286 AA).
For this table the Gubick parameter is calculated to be 0.28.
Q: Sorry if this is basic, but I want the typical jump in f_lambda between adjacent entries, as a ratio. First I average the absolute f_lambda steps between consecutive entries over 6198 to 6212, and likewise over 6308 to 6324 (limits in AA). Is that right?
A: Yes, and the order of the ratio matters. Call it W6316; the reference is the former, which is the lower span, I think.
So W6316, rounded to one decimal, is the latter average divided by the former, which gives 1.8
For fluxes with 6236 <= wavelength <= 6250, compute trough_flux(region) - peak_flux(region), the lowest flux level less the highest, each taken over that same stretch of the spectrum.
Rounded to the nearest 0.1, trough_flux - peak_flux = -1.1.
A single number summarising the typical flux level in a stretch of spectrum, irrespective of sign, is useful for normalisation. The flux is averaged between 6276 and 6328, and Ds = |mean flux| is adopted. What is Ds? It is 15.4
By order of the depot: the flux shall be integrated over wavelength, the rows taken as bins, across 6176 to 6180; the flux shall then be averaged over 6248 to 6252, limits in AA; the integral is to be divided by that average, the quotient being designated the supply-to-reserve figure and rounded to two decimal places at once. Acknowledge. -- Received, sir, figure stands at 4.15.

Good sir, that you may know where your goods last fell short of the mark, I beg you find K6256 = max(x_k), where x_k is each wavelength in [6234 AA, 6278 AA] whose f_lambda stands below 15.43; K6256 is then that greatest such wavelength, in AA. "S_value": 6277.0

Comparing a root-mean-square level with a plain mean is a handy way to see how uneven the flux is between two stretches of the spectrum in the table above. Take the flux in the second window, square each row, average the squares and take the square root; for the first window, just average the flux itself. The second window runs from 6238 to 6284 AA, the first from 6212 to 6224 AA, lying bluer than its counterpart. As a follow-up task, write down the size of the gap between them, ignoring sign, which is 0.41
